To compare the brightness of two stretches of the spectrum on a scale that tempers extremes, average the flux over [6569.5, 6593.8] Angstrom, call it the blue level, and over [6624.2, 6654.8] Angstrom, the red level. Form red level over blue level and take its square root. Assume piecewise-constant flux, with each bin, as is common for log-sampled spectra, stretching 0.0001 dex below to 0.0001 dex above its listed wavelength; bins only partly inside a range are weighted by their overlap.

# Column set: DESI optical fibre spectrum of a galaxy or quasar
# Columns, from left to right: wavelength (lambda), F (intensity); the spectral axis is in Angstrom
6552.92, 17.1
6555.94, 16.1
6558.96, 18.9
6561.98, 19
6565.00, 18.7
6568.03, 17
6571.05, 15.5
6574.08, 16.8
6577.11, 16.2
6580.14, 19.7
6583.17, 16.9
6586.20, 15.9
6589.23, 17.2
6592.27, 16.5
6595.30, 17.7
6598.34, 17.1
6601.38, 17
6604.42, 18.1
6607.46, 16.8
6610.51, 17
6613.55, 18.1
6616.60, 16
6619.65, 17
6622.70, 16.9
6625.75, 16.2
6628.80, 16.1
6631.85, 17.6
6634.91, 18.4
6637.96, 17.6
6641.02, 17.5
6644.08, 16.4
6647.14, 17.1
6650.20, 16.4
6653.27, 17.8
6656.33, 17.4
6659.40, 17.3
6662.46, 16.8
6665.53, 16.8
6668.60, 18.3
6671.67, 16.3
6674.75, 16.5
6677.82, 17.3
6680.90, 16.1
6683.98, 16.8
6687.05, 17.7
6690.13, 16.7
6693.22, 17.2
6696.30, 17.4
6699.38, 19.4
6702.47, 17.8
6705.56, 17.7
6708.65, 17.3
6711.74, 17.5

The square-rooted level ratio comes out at 1.01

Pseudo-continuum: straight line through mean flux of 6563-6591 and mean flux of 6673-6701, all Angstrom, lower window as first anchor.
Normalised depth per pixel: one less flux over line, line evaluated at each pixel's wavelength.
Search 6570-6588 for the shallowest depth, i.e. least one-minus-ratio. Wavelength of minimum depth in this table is 6580.14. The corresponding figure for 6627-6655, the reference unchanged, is 6634.91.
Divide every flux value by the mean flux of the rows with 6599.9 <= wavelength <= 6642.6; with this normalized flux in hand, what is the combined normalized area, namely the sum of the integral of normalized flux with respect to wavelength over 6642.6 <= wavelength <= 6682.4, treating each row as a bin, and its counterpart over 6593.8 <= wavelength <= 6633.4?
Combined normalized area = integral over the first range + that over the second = 78.7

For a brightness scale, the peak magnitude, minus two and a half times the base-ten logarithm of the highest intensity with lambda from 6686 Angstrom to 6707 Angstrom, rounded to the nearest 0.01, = -3.22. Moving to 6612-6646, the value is -3.16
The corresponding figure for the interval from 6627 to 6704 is -3.22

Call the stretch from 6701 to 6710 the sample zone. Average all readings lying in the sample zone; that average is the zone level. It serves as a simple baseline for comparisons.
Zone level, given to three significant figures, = 17.6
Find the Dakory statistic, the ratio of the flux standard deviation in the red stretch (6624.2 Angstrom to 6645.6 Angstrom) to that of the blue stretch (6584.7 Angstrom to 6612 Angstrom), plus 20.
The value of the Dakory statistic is 21.4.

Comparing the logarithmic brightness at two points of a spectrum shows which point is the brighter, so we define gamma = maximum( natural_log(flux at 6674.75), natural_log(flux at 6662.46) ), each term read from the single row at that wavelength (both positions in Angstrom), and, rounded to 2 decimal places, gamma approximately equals 2.82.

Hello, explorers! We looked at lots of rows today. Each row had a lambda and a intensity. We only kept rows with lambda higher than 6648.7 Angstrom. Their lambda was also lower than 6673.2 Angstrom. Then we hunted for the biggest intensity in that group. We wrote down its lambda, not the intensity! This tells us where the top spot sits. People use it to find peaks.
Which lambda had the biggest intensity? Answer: 6668.60 Angstrom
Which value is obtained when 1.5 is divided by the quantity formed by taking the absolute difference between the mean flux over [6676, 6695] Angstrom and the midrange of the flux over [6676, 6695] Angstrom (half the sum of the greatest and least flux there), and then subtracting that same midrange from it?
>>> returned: -0.0891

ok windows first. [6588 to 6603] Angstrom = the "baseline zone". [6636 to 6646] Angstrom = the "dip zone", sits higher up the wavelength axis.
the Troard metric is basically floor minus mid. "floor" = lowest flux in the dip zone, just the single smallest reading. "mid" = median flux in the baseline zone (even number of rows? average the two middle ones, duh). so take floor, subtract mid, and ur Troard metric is -0.7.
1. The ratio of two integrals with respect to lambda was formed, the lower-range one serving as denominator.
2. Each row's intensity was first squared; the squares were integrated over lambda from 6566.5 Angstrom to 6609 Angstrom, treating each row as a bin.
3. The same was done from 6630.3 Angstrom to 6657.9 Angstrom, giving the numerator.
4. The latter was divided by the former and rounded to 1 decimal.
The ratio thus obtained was 0.7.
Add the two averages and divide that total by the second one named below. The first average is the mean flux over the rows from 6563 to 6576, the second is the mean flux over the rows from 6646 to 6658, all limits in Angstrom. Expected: 1.99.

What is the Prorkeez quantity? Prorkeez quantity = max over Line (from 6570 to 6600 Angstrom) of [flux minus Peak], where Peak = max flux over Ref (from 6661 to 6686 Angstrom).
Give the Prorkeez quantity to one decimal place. 1.4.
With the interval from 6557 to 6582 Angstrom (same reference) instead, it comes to 1.4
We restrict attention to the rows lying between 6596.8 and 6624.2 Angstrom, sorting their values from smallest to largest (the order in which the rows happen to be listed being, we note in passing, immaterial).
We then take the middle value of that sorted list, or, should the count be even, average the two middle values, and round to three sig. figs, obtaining 17.0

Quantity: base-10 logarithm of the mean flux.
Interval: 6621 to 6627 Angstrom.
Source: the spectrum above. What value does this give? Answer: 1.22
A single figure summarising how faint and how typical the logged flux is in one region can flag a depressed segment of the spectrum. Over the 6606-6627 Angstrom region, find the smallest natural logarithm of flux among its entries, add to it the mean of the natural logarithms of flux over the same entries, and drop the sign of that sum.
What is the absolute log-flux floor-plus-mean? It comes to 5.60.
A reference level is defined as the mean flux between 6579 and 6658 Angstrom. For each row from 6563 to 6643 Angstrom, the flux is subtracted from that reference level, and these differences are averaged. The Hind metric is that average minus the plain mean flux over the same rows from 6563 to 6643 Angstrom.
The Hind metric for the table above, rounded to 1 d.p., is -17.1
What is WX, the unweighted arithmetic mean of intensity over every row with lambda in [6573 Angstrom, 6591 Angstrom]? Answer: 17.12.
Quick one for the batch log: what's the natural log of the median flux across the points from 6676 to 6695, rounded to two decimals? 2.83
